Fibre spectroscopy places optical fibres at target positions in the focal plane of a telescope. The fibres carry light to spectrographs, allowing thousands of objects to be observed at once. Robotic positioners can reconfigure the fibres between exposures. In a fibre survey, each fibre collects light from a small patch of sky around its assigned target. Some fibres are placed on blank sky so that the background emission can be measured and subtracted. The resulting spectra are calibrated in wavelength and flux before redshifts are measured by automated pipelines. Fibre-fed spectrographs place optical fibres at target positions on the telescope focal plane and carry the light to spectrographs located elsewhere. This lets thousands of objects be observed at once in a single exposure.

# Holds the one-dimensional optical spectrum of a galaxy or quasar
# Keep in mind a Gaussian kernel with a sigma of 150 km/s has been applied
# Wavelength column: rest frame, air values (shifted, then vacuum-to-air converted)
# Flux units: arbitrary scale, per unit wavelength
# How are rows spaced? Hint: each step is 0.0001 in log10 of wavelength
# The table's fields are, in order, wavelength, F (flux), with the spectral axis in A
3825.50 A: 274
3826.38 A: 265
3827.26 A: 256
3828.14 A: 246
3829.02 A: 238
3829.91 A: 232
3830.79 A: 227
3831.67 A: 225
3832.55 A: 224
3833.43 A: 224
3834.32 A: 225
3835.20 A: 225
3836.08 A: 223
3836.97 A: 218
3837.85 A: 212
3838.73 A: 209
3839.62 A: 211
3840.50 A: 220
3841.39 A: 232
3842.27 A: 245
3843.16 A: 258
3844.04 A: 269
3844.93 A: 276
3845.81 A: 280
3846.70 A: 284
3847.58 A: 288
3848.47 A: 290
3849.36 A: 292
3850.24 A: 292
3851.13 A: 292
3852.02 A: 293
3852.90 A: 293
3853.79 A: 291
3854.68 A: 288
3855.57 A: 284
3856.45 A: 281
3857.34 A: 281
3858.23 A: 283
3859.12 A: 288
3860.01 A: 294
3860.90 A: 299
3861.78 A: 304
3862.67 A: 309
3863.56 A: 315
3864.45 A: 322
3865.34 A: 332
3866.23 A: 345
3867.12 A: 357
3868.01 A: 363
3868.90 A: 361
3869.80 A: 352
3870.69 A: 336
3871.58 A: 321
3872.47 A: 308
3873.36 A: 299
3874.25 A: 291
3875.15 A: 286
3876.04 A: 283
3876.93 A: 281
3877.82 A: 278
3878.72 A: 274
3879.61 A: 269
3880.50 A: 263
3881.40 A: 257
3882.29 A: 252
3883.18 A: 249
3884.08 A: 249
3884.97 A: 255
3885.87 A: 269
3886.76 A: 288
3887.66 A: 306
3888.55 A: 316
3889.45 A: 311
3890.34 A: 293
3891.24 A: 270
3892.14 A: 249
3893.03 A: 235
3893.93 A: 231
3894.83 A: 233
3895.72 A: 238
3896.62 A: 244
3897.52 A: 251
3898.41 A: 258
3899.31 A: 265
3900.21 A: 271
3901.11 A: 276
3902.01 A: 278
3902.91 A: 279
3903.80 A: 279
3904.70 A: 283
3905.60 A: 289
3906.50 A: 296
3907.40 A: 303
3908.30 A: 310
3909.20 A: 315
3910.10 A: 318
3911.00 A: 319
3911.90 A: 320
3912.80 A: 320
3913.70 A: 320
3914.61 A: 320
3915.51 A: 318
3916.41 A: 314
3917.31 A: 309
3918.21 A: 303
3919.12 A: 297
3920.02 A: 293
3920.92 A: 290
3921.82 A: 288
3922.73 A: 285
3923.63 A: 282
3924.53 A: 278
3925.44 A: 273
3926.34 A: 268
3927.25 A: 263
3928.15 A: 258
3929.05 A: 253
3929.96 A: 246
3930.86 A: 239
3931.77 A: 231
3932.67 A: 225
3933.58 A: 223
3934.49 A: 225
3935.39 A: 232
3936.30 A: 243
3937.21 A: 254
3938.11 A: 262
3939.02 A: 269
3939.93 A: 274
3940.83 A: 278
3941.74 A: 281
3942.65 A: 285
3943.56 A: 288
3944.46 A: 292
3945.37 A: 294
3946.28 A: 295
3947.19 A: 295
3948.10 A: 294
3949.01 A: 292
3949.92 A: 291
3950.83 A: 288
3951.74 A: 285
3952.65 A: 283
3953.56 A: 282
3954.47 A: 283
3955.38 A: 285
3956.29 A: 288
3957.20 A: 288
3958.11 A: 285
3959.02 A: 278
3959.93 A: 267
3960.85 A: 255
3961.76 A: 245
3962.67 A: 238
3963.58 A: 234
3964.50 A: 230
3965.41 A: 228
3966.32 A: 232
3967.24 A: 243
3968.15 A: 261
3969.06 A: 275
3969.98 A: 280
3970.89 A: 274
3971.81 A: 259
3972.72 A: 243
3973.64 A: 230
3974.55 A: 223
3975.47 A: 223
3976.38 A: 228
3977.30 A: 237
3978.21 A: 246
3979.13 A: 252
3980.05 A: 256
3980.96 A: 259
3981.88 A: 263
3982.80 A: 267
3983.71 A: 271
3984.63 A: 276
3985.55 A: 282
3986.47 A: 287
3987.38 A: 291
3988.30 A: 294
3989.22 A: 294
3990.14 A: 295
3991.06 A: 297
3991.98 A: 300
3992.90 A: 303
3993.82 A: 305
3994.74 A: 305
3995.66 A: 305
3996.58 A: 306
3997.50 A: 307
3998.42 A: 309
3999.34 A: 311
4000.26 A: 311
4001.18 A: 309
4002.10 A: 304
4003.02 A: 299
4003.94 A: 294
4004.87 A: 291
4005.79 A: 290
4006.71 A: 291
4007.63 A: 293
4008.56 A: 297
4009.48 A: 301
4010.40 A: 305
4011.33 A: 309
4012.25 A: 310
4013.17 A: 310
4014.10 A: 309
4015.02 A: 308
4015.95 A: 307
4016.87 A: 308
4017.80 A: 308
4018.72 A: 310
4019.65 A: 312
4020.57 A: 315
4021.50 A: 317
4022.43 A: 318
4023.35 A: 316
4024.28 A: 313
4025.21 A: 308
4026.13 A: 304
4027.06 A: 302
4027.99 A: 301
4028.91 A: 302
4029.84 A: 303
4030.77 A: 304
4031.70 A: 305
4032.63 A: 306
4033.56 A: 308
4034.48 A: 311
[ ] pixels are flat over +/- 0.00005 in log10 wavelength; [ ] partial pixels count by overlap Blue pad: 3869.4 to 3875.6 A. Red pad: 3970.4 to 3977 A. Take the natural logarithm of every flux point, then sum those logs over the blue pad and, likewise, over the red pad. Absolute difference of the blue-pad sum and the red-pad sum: 1.9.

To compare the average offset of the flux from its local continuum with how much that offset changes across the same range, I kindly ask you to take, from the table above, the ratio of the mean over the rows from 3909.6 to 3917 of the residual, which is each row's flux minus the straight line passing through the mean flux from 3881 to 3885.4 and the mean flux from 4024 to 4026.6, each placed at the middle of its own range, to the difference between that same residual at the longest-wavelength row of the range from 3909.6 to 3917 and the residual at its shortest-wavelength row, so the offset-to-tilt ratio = -8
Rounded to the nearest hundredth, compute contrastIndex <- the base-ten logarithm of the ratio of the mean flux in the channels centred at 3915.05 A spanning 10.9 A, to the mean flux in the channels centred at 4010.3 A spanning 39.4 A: 0.01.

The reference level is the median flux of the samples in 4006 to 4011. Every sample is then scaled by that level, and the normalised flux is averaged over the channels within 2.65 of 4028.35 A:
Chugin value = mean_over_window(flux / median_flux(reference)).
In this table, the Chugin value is 1.02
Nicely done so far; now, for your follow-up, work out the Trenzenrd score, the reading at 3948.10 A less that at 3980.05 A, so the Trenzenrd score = 38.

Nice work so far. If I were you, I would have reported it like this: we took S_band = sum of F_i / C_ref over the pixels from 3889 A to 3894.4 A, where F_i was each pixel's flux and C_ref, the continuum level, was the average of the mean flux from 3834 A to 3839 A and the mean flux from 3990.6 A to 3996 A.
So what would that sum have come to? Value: 6.1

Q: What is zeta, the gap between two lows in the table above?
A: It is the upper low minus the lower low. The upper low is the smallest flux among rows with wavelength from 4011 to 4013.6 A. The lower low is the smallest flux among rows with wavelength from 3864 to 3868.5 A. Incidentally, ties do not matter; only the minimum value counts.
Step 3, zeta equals -13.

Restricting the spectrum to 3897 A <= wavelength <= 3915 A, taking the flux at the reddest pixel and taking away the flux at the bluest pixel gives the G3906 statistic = 69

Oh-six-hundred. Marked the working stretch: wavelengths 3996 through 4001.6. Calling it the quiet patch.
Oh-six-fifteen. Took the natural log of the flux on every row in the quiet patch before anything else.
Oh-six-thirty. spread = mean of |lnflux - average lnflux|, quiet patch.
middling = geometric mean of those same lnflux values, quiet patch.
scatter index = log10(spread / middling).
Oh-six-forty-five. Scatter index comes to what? -3.06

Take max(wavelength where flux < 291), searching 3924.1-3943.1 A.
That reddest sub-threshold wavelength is 3942.65 A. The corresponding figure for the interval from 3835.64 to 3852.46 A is 3848.47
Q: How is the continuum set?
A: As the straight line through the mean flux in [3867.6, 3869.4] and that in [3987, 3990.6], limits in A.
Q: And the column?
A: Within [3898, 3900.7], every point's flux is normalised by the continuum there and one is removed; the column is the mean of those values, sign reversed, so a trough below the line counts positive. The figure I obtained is 0.23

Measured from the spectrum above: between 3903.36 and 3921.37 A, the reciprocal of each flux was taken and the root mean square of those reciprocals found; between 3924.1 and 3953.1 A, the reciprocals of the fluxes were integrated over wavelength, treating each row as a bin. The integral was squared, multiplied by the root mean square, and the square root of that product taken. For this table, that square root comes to 0.0063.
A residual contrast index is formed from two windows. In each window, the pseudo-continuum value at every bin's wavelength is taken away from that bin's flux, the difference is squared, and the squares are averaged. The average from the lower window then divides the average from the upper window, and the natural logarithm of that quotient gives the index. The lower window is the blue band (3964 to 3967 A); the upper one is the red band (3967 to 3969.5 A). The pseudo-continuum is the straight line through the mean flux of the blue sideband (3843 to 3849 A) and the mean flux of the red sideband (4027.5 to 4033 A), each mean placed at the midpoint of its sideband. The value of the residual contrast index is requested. -1.1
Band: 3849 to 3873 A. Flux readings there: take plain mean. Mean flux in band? 310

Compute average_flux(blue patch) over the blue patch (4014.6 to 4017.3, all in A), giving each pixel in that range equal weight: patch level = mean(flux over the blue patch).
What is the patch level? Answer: 308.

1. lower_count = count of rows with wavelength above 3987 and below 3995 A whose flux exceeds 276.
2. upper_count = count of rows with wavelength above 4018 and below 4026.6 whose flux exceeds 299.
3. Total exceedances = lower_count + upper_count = 18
